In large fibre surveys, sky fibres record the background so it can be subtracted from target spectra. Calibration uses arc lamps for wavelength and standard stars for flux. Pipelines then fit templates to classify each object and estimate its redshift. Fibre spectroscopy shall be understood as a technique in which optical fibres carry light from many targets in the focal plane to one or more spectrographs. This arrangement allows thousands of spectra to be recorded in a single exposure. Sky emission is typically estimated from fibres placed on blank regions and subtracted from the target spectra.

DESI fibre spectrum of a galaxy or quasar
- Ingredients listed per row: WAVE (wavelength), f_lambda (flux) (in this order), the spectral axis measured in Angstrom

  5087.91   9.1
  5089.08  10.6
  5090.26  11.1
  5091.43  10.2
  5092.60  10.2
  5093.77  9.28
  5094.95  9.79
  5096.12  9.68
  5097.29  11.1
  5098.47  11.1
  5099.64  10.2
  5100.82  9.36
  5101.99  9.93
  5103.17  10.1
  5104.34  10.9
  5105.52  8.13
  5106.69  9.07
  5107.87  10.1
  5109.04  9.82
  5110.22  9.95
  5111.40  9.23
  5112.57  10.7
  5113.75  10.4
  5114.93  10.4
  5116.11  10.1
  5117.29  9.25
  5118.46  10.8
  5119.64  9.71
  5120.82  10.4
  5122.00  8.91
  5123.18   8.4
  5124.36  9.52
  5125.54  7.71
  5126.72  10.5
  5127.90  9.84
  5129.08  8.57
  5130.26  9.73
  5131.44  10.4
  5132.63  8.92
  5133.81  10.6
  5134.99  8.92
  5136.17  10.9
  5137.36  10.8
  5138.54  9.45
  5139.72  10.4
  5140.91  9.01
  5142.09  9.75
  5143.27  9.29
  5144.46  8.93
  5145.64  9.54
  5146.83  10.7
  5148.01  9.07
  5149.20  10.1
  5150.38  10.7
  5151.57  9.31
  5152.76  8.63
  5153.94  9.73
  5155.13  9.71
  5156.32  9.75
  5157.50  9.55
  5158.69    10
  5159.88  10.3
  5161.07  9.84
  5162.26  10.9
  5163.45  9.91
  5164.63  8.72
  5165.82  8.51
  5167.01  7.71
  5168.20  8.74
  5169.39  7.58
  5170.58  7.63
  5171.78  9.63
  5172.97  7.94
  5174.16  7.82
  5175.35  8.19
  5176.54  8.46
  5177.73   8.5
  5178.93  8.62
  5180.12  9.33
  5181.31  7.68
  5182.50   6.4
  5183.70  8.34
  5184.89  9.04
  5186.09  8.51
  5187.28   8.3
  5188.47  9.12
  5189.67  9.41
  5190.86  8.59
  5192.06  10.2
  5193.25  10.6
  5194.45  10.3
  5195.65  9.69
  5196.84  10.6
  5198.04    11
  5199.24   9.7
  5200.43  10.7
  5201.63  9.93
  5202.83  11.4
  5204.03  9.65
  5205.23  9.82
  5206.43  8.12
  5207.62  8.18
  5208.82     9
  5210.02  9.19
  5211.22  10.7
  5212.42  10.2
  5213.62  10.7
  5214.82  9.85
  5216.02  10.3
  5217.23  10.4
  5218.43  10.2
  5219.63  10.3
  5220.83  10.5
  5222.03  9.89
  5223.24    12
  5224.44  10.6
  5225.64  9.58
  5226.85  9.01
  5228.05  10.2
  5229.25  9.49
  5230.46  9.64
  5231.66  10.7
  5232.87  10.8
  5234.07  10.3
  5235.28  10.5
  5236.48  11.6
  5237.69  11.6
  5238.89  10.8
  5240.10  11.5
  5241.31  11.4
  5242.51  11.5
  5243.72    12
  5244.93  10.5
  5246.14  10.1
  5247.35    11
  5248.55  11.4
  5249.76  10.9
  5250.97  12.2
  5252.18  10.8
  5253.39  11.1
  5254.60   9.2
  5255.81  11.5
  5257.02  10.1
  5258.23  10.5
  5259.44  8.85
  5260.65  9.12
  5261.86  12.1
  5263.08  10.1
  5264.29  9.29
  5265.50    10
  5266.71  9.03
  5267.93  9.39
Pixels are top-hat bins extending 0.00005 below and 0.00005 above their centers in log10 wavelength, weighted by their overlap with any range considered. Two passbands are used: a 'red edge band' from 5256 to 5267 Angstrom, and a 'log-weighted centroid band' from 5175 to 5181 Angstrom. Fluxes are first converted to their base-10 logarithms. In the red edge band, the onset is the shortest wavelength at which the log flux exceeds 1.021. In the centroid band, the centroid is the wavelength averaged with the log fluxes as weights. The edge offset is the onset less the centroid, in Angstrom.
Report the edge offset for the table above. 80.5 Angstrom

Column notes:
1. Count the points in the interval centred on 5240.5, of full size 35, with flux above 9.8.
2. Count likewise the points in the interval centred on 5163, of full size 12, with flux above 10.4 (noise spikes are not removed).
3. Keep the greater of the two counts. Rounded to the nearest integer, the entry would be 24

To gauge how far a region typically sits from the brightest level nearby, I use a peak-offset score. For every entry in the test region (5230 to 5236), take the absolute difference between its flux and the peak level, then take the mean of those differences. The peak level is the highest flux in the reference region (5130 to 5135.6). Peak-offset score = 0.33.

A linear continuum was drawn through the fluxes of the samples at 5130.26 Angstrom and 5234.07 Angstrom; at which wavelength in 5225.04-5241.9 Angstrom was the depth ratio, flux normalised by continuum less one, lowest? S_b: 5226.85 Angstrom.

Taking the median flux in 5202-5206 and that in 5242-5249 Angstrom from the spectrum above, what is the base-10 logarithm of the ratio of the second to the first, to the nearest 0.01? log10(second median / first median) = 0.06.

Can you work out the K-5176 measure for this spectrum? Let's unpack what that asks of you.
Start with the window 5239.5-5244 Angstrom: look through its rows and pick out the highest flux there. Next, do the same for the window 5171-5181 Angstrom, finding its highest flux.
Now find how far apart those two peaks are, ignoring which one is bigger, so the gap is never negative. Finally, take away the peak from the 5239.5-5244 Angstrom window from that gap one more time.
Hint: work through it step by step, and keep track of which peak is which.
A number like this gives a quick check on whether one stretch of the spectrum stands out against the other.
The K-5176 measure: -9.6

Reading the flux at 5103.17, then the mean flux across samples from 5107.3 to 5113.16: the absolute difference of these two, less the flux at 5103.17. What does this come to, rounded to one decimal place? -10.0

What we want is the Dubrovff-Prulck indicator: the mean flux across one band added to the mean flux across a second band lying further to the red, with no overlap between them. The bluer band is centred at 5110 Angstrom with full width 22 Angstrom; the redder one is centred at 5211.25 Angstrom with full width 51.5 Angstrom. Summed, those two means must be 19.9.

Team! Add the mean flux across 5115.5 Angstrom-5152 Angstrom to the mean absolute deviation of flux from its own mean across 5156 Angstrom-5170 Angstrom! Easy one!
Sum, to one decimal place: 10.6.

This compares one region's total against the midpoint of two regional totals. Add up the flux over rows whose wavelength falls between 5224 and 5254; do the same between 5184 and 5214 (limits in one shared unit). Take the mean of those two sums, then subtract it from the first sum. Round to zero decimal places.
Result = 13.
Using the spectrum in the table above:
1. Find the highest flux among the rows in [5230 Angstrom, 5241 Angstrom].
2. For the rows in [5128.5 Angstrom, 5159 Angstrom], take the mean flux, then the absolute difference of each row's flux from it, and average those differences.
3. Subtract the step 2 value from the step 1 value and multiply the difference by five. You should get 55.2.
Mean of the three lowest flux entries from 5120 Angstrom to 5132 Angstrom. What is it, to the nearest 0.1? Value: 8.2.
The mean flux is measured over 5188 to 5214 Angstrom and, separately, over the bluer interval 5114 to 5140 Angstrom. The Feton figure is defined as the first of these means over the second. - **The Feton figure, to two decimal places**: 1.01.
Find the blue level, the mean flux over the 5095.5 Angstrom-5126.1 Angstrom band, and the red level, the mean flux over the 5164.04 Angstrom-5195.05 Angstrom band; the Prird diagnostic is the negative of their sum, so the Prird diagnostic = -18.4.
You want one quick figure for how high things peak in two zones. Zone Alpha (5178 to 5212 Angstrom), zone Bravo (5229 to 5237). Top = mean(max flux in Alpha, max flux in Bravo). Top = 11.5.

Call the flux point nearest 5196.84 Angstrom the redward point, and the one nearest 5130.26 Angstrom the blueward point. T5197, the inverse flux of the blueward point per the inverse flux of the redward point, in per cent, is 109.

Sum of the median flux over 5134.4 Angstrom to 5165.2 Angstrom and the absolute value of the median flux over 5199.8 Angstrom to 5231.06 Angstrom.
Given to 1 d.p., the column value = 19.8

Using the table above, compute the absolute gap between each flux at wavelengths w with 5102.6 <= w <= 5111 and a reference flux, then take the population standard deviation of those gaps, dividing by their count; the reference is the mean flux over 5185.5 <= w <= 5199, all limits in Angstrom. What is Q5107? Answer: 0.48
